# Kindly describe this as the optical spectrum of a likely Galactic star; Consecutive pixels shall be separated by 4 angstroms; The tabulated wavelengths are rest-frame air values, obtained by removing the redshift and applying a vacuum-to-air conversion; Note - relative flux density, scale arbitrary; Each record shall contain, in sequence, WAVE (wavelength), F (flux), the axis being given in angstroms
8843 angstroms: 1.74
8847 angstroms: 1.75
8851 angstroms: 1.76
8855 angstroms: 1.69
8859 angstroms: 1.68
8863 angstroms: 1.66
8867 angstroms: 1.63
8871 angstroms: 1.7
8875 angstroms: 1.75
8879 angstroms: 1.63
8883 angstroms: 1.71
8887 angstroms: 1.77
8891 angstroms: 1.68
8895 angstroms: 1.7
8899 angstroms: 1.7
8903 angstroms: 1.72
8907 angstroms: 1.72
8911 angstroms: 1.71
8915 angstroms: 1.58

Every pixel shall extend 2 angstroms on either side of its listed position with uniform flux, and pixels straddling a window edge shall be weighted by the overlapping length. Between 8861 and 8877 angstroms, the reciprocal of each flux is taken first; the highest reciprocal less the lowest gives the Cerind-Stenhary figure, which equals 0.042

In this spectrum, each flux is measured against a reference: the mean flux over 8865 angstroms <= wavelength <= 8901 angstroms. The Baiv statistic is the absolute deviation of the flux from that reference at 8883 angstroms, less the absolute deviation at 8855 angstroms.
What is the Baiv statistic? 0.01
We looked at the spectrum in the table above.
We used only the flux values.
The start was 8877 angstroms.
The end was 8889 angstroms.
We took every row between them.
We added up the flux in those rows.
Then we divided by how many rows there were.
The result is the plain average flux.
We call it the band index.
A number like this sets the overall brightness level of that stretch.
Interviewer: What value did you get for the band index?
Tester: 1.70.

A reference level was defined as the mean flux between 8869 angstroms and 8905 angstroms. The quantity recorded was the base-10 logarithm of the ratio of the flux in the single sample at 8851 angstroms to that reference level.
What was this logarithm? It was 0.013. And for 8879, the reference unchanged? -0.020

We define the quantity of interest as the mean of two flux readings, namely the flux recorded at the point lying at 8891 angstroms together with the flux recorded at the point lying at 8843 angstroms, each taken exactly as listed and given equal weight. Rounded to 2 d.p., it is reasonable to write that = 1.71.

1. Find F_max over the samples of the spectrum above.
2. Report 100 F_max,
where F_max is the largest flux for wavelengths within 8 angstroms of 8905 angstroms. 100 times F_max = 172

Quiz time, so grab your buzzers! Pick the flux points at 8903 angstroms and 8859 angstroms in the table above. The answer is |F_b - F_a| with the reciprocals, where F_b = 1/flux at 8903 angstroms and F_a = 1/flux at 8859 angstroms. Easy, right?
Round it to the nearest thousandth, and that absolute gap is 0.014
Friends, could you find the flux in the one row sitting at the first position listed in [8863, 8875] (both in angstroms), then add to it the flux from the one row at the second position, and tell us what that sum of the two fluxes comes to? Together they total 3.41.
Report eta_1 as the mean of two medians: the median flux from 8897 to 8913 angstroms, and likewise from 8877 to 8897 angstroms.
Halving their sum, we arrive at 1.71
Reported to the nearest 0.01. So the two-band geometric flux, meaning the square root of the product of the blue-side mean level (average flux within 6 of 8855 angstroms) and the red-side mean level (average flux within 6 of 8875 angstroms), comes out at 1.70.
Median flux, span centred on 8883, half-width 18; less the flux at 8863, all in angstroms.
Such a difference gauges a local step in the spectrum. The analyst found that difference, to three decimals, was 0.040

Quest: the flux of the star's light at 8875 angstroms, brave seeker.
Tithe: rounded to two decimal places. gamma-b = 1.75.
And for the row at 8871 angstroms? 1.70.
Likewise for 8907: 1.72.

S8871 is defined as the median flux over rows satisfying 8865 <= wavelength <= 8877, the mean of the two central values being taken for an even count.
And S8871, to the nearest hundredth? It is 1.70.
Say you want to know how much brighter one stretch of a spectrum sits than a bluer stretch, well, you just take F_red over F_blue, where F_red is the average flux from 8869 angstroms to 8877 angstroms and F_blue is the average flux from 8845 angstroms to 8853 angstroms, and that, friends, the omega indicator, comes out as 0.983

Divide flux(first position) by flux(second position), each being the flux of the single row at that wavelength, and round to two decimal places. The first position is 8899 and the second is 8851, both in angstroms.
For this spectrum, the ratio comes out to 0.97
